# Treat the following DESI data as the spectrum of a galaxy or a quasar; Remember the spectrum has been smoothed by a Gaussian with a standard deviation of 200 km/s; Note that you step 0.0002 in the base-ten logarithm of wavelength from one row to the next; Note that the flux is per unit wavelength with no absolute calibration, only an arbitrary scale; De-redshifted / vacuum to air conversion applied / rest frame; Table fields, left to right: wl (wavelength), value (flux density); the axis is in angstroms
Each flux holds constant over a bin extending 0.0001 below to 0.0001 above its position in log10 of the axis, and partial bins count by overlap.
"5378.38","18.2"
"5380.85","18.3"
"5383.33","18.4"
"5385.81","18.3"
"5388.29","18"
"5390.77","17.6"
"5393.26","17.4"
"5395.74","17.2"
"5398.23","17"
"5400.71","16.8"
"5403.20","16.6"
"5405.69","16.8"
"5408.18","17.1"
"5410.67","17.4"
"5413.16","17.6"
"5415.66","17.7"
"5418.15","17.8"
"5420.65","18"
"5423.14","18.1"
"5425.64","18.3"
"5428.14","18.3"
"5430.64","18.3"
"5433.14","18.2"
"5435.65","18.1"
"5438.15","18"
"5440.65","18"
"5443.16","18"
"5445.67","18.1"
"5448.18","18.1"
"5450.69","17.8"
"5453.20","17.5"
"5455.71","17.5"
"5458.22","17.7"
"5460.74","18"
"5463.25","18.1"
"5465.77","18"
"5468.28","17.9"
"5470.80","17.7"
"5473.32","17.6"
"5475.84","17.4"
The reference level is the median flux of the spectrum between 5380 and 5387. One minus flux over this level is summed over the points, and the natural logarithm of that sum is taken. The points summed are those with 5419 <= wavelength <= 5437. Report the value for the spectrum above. -3.1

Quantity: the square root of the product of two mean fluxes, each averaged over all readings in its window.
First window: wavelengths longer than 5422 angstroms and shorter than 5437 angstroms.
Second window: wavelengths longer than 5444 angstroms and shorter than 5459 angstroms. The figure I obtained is 18.0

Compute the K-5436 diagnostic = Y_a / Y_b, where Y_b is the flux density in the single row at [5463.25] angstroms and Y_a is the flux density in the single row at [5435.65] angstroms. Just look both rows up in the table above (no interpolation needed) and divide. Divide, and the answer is 1.00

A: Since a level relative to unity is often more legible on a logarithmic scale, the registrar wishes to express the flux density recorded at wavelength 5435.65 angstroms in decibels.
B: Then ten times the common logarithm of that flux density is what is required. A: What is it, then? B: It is 12.6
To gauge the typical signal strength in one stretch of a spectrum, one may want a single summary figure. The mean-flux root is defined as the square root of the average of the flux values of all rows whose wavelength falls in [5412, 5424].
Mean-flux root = 4.22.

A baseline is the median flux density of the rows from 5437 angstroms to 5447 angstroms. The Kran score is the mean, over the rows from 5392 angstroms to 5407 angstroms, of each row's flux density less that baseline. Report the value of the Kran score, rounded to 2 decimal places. -1.03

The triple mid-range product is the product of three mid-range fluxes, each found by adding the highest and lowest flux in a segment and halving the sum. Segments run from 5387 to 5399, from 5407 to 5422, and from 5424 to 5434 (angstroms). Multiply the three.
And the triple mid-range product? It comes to 5605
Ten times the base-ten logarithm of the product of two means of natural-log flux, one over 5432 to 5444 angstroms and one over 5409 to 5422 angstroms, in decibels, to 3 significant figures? 9.20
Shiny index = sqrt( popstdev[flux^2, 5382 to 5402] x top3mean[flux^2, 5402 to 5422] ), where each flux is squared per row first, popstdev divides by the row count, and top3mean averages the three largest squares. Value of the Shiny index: 79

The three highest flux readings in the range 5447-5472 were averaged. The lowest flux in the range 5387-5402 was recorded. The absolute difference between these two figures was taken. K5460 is 1.27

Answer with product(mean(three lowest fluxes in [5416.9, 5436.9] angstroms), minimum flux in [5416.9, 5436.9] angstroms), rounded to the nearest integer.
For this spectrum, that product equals 320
